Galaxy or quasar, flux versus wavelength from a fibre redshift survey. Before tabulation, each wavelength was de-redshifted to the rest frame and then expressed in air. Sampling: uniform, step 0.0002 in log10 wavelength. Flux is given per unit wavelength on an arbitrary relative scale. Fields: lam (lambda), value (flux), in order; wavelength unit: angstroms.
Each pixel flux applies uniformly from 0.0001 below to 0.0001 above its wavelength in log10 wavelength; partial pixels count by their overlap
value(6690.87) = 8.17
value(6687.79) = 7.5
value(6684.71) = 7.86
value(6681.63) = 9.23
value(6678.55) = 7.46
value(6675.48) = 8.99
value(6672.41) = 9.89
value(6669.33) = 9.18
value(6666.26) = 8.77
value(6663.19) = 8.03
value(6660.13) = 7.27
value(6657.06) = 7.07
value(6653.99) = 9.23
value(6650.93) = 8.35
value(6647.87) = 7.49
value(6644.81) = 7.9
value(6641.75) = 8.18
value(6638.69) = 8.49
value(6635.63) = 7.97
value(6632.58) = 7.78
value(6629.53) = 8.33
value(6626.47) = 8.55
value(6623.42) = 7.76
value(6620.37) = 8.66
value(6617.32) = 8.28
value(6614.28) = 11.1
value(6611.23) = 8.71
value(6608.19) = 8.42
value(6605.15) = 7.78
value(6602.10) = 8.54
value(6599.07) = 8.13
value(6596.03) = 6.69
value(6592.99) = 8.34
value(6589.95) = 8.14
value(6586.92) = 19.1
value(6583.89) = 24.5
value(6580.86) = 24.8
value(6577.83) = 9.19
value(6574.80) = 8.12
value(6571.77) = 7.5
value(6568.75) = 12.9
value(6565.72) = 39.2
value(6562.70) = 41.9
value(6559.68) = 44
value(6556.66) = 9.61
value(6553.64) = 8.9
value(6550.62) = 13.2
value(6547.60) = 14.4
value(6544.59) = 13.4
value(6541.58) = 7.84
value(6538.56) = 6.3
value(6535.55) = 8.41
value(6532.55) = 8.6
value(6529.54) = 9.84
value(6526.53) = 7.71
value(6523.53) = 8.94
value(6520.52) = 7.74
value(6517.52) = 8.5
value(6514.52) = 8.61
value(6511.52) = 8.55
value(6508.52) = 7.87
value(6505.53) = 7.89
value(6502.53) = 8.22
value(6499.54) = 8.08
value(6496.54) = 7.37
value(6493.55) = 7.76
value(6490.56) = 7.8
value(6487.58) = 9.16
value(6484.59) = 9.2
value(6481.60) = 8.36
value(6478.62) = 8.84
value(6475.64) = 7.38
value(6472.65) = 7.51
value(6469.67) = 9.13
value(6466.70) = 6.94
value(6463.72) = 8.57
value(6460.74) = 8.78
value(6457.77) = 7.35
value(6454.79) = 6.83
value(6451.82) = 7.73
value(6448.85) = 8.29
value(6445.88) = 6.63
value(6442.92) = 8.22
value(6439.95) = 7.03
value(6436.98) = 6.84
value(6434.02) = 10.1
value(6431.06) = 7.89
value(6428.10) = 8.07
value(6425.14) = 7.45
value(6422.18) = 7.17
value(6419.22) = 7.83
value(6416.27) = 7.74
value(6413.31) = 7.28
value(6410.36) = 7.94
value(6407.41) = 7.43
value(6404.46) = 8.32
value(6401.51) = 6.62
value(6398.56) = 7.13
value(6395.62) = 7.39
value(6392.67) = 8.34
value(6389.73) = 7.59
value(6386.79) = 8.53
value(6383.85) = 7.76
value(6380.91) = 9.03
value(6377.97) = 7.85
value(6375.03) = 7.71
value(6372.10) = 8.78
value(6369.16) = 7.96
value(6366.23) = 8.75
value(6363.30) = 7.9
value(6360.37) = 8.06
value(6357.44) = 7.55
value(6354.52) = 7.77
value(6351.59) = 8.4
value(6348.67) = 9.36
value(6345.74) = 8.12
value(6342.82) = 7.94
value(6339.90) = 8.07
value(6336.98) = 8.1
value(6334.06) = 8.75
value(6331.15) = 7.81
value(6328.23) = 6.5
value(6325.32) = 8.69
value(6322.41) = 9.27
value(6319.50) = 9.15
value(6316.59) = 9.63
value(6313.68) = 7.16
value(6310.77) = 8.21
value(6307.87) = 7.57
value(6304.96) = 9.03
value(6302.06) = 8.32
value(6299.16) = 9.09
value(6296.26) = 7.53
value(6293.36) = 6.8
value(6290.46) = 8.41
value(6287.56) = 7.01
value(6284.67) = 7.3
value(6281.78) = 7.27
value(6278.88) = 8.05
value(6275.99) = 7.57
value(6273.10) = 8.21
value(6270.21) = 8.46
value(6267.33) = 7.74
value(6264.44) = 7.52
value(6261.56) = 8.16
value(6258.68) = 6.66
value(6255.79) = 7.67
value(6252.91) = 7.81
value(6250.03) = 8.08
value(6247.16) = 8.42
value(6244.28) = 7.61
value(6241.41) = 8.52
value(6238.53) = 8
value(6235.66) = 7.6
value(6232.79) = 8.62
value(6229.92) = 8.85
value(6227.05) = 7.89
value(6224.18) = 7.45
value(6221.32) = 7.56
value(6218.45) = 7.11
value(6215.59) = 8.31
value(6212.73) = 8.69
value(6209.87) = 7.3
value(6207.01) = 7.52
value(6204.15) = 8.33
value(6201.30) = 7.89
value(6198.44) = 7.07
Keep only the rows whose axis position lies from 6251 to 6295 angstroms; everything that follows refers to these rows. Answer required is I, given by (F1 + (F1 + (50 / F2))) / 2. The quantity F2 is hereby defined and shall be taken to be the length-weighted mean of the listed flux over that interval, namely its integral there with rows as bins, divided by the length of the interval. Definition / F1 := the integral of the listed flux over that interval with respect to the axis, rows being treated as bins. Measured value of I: 340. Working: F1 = 336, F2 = 7.6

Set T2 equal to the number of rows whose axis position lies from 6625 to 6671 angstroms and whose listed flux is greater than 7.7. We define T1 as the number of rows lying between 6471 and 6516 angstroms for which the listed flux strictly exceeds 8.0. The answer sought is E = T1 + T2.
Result 20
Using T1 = 8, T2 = 12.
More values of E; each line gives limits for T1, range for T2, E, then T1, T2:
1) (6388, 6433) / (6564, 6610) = 16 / 3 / 13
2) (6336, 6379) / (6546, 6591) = 22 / 8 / 14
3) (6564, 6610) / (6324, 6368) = 25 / 12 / 13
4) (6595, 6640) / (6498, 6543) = 24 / 10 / 14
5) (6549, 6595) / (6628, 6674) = 26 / 14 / 12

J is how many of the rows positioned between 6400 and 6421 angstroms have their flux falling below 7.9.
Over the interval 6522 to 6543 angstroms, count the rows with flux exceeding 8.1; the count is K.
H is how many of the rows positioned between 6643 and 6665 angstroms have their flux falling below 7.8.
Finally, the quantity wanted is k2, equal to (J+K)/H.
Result 3.0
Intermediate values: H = 3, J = 5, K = 4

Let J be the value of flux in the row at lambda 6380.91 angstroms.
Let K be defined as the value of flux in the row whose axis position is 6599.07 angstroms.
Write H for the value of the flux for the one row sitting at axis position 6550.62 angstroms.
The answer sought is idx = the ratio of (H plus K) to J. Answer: 2.4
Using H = 13.2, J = 9.03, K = 8.13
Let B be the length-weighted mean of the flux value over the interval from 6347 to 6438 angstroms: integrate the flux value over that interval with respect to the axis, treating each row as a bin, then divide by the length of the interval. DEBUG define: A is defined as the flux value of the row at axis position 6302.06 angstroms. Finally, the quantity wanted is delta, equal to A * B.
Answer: 66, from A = 8.32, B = 8.0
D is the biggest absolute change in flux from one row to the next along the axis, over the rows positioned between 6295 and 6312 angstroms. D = 1.6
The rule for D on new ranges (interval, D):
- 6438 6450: 1.7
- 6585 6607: 11.0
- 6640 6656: 0.9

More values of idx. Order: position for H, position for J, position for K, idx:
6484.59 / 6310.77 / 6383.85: 2.1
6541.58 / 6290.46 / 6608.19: 1.9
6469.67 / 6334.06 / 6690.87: 2.0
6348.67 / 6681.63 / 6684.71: 1.9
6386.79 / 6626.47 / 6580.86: 3.9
